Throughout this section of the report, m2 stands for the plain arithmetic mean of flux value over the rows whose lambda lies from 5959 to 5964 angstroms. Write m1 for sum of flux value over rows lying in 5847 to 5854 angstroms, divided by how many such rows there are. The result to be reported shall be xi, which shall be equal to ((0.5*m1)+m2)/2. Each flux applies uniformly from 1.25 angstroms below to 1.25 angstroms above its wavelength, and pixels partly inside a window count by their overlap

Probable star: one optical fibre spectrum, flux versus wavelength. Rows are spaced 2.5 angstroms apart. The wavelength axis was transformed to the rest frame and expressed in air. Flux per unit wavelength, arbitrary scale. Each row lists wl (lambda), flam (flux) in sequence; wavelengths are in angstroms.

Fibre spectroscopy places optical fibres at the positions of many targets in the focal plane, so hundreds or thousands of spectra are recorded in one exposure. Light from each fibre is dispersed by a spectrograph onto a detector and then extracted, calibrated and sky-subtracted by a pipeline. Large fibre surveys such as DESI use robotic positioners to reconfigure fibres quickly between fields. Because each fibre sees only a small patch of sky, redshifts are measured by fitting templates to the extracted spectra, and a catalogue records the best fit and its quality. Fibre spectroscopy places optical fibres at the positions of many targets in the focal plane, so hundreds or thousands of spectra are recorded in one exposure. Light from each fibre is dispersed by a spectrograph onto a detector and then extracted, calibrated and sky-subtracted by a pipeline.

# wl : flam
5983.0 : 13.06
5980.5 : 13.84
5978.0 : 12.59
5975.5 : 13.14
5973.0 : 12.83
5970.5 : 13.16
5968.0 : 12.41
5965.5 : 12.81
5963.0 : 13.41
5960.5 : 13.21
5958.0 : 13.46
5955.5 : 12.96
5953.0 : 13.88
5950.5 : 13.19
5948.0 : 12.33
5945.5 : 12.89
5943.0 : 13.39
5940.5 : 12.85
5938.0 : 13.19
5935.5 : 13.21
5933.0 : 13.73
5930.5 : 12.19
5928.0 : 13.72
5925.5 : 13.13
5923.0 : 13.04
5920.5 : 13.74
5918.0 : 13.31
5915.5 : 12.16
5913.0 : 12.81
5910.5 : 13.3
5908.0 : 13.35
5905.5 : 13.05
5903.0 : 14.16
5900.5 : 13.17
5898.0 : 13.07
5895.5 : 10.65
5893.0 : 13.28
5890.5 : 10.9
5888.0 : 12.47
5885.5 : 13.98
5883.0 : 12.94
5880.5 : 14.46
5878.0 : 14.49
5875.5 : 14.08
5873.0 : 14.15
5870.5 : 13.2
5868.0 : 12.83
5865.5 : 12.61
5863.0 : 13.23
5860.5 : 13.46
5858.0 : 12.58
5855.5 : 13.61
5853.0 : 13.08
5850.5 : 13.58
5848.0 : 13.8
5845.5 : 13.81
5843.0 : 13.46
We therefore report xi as 10.0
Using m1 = 13.5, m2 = 13.3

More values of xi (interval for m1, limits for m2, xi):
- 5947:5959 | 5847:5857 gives 10.0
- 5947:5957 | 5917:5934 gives 9.9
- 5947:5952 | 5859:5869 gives 9.7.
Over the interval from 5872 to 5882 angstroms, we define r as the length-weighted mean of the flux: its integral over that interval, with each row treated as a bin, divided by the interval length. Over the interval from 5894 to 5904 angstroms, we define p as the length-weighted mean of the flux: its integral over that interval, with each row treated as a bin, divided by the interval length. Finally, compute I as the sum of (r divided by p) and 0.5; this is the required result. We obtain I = 1.62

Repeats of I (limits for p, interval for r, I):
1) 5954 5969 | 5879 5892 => 1.49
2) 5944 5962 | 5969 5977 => 1.49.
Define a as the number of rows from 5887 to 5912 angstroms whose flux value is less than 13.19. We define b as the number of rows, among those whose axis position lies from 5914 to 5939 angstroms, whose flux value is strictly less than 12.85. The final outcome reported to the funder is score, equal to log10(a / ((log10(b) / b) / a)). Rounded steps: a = 6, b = 2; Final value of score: 2.4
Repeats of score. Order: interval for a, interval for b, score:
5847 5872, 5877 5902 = 2.0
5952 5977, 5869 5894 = 2.4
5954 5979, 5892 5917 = 2.5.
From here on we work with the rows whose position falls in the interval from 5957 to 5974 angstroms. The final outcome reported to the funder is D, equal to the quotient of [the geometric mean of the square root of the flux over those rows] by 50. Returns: 0.0722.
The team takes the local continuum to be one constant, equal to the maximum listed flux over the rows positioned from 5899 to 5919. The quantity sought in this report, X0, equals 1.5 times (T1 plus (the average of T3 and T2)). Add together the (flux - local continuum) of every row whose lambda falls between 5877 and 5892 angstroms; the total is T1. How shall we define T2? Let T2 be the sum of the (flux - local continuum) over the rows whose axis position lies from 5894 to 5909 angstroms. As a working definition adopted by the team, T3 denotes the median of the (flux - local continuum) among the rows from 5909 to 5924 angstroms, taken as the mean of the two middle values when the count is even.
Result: -15.0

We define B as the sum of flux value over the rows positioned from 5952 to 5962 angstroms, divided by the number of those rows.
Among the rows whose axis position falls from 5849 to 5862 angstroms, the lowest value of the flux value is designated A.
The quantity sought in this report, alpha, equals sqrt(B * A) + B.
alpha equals 26.4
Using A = 12.58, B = 13.4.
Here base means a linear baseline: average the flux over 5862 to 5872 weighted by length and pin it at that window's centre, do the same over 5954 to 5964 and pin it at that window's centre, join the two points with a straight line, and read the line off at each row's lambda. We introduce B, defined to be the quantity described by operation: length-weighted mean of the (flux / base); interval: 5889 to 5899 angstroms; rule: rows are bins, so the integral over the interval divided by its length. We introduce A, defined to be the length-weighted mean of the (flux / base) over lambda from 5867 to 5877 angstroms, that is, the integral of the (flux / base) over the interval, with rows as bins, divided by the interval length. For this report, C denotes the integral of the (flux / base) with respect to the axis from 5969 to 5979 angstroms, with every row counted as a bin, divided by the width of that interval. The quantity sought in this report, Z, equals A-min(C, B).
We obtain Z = 0.13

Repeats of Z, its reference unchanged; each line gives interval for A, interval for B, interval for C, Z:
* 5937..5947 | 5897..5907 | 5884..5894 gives 0.02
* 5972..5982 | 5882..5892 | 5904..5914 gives 0.02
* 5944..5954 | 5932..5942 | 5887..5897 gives 0.08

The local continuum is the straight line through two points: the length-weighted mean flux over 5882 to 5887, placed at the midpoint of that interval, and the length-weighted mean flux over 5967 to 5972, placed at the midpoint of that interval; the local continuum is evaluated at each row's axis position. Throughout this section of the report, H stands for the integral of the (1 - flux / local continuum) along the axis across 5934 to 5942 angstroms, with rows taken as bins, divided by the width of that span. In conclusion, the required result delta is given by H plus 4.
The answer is 3.99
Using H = -0.006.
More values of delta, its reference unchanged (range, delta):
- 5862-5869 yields 4.05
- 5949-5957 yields 3.97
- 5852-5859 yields 4.04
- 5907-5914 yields 4.01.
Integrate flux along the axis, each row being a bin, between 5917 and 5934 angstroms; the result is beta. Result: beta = 225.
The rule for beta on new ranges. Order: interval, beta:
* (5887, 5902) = 184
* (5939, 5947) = 104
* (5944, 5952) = 103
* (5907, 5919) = 156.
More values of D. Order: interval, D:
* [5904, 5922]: 0.0724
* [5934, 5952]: 0.0721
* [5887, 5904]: 0.0706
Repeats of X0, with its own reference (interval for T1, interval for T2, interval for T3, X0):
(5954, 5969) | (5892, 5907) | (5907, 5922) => -16.4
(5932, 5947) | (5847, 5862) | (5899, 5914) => -12.9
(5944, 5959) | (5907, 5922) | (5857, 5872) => -15.0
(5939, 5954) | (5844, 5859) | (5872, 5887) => -13.1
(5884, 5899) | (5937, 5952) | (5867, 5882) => -21.3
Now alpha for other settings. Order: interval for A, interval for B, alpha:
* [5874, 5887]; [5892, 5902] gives 25.3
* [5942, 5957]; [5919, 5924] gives 26.2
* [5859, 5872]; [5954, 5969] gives 25.9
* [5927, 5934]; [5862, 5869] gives 25.4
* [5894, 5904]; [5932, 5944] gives 25.2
